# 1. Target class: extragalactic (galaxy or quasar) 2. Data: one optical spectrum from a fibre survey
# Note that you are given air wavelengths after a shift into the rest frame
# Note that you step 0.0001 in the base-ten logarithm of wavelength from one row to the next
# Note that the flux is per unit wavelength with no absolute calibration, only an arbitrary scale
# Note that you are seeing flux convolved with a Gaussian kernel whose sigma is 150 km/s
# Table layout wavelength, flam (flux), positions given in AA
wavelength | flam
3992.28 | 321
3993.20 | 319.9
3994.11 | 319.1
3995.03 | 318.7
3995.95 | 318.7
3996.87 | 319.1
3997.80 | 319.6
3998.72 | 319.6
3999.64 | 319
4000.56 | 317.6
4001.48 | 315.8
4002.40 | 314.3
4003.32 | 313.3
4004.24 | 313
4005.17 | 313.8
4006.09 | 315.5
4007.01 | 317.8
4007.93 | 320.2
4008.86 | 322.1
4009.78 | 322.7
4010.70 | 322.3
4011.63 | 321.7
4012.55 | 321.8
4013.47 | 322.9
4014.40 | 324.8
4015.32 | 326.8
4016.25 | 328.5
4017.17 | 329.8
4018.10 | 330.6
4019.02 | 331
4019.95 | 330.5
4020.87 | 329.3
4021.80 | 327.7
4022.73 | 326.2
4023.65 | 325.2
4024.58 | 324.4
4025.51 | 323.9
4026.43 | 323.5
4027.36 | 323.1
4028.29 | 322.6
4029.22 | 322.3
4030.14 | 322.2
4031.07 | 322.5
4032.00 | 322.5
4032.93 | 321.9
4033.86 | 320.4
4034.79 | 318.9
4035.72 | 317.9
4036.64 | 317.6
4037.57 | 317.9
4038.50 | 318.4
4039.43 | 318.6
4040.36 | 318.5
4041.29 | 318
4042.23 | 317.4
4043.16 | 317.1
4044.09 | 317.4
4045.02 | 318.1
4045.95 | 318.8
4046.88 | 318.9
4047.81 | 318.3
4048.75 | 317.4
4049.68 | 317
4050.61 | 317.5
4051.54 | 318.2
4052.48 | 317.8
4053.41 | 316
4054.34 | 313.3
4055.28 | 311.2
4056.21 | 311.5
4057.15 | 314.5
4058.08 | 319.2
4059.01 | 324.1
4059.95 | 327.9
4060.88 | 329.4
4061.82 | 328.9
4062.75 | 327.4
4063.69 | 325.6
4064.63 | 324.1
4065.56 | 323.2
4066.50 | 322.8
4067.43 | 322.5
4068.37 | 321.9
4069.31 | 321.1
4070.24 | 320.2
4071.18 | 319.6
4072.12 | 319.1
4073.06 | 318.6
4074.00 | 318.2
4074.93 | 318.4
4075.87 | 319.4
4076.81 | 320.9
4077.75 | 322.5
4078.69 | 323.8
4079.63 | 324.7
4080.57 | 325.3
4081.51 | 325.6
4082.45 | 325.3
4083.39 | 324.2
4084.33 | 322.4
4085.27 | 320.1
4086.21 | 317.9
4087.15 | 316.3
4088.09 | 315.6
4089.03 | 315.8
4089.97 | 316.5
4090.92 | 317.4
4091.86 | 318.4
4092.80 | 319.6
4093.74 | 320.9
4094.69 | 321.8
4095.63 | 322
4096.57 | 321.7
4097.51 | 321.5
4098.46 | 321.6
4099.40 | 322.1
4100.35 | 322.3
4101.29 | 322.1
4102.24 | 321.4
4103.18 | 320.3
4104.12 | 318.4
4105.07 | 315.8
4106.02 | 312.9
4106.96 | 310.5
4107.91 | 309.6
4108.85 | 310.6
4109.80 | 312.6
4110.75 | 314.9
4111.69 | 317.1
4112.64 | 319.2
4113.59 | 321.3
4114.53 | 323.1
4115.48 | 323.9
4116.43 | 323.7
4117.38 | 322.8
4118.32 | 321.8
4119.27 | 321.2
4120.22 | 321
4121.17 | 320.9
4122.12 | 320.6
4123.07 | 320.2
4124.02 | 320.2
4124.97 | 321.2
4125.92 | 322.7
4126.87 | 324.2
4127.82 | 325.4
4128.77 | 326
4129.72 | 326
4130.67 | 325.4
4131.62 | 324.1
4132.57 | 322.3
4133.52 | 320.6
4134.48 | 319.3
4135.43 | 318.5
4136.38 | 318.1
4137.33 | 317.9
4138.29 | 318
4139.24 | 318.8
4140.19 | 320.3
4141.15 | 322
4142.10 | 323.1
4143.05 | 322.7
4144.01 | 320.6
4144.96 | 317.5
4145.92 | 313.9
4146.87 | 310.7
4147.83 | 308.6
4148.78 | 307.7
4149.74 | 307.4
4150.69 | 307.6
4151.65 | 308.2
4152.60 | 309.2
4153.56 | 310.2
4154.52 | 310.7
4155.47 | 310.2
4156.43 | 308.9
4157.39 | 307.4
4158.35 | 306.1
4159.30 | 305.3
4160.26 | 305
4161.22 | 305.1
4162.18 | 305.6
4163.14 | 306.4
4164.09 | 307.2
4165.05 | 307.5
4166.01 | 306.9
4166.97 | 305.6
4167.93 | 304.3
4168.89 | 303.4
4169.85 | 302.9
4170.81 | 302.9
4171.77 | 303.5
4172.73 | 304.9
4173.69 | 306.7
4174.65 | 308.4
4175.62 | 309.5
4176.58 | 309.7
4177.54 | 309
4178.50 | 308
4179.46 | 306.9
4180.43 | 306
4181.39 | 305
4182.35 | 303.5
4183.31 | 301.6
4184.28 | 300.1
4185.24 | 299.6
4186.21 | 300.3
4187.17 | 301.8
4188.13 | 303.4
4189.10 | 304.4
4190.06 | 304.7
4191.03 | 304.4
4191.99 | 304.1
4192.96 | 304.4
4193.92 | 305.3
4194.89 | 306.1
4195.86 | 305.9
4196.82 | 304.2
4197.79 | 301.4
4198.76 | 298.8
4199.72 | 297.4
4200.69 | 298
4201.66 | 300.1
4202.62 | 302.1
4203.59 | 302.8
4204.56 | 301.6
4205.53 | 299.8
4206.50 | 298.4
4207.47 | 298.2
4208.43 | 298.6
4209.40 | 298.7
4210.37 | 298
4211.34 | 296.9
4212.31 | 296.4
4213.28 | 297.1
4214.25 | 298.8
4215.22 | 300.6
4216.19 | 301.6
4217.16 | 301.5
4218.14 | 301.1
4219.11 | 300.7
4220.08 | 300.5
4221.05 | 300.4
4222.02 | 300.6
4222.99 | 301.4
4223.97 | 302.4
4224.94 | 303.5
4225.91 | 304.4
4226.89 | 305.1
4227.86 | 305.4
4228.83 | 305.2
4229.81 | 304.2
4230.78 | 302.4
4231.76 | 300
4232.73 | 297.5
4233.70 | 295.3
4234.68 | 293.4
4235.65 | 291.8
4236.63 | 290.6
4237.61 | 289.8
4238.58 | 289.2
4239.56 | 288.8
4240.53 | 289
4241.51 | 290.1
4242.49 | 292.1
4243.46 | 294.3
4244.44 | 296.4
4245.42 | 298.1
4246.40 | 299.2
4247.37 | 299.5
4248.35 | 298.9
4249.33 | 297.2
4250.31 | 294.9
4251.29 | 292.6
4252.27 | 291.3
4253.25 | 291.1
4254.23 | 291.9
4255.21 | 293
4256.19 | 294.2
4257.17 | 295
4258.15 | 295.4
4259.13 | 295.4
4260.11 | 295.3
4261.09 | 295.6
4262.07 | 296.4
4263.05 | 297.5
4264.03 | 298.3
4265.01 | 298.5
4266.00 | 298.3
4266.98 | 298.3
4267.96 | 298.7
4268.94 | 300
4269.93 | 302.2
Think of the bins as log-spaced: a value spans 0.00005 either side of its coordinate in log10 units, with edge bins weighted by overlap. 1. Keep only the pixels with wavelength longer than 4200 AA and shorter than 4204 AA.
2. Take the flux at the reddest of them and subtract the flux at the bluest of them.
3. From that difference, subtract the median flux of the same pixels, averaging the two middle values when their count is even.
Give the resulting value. -296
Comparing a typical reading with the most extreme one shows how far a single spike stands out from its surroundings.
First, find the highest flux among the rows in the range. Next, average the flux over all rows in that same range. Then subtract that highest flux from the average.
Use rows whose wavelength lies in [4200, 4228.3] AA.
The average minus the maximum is -4.9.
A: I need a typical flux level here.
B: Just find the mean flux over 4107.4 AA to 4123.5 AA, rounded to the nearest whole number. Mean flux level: 319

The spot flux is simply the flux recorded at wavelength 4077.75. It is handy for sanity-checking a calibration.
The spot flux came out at 322.5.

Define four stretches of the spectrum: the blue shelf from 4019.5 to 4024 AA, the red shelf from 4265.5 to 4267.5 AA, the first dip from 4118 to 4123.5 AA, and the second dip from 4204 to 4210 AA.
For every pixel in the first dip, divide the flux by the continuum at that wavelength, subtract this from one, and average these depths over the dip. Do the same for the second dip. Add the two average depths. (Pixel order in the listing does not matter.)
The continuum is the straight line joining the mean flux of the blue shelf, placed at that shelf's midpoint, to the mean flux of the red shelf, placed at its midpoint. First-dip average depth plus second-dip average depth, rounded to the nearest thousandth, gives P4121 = 0.004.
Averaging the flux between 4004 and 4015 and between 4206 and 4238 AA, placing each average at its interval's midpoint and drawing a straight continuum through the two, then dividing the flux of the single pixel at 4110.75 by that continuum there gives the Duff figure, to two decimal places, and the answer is 1.02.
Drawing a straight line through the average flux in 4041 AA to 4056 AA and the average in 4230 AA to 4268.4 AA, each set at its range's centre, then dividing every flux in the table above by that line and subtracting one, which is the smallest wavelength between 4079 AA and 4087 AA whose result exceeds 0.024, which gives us 4079.63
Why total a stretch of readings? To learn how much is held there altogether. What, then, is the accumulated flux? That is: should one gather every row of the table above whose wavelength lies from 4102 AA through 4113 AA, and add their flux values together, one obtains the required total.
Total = 3783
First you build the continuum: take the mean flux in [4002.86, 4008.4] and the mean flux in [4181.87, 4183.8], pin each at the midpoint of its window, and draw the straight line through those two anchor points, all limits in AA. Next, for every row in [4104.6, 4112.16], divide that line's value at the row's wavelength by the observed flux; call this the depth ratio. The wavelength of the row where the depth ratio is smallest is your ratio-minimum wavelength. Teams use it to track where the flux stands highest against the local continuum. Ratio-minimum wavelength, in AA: 4111.69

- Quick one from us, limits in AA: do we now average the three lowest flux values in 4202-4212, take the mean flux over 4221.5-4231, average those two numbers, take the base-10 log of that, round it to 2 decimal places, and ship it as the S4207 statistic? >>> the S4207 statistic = 2.48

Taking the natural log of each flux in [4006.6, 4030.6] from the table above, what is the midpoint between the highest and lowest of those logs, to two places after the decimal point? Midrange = 5.78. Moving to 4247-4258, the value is 5.69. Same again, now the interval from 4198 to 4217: 5.70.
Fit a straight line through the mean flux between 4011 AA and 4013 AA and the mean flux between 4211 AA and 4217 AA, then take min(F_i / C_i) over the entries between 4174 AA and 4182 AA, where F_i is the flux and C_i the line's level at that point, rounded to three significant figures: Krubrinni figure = 1.01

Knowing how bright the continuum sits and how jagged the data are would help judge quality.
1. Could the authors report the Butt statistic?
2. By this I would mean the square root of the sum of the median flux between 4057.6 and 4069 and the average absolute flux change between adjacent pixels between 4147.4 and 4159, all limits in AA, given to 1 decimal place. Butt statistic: 18.0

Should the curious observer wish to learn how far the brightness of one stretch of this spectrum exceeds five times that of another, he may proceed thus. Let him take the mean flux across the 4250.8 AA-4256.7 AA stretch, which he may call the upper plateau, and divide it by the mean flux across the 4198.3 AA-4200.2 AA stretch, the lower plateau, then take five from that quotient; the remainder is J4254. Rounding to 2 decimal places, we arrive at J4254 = -4.02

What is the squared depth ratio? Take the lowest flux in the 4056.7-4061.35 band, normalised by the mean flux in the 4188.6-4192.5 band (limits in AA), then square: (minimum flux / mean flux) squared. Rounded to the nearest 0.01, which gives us 1.07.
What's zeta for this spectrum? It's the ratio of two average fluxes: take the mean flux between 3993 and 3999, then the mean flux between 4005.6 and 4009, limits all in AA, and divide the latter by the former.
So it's 1.00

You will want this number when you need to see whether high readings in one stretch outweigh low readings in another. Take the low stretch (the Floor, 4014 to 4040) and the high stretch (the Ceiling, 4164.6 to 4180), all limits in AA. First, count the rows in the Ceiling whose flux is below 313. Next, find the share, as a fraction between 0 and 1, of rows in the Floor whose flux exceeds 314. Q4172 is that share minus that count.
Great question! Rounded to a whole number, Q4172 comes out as -15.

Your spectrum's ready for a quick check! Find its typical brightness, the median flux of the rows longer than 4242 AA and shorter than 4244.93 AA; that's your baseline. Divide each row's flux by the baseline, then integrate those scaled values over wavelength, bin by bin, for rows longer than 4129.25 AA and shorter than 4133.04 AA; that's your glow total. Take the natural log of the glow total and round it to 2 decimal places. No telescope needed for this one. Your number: 1.43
